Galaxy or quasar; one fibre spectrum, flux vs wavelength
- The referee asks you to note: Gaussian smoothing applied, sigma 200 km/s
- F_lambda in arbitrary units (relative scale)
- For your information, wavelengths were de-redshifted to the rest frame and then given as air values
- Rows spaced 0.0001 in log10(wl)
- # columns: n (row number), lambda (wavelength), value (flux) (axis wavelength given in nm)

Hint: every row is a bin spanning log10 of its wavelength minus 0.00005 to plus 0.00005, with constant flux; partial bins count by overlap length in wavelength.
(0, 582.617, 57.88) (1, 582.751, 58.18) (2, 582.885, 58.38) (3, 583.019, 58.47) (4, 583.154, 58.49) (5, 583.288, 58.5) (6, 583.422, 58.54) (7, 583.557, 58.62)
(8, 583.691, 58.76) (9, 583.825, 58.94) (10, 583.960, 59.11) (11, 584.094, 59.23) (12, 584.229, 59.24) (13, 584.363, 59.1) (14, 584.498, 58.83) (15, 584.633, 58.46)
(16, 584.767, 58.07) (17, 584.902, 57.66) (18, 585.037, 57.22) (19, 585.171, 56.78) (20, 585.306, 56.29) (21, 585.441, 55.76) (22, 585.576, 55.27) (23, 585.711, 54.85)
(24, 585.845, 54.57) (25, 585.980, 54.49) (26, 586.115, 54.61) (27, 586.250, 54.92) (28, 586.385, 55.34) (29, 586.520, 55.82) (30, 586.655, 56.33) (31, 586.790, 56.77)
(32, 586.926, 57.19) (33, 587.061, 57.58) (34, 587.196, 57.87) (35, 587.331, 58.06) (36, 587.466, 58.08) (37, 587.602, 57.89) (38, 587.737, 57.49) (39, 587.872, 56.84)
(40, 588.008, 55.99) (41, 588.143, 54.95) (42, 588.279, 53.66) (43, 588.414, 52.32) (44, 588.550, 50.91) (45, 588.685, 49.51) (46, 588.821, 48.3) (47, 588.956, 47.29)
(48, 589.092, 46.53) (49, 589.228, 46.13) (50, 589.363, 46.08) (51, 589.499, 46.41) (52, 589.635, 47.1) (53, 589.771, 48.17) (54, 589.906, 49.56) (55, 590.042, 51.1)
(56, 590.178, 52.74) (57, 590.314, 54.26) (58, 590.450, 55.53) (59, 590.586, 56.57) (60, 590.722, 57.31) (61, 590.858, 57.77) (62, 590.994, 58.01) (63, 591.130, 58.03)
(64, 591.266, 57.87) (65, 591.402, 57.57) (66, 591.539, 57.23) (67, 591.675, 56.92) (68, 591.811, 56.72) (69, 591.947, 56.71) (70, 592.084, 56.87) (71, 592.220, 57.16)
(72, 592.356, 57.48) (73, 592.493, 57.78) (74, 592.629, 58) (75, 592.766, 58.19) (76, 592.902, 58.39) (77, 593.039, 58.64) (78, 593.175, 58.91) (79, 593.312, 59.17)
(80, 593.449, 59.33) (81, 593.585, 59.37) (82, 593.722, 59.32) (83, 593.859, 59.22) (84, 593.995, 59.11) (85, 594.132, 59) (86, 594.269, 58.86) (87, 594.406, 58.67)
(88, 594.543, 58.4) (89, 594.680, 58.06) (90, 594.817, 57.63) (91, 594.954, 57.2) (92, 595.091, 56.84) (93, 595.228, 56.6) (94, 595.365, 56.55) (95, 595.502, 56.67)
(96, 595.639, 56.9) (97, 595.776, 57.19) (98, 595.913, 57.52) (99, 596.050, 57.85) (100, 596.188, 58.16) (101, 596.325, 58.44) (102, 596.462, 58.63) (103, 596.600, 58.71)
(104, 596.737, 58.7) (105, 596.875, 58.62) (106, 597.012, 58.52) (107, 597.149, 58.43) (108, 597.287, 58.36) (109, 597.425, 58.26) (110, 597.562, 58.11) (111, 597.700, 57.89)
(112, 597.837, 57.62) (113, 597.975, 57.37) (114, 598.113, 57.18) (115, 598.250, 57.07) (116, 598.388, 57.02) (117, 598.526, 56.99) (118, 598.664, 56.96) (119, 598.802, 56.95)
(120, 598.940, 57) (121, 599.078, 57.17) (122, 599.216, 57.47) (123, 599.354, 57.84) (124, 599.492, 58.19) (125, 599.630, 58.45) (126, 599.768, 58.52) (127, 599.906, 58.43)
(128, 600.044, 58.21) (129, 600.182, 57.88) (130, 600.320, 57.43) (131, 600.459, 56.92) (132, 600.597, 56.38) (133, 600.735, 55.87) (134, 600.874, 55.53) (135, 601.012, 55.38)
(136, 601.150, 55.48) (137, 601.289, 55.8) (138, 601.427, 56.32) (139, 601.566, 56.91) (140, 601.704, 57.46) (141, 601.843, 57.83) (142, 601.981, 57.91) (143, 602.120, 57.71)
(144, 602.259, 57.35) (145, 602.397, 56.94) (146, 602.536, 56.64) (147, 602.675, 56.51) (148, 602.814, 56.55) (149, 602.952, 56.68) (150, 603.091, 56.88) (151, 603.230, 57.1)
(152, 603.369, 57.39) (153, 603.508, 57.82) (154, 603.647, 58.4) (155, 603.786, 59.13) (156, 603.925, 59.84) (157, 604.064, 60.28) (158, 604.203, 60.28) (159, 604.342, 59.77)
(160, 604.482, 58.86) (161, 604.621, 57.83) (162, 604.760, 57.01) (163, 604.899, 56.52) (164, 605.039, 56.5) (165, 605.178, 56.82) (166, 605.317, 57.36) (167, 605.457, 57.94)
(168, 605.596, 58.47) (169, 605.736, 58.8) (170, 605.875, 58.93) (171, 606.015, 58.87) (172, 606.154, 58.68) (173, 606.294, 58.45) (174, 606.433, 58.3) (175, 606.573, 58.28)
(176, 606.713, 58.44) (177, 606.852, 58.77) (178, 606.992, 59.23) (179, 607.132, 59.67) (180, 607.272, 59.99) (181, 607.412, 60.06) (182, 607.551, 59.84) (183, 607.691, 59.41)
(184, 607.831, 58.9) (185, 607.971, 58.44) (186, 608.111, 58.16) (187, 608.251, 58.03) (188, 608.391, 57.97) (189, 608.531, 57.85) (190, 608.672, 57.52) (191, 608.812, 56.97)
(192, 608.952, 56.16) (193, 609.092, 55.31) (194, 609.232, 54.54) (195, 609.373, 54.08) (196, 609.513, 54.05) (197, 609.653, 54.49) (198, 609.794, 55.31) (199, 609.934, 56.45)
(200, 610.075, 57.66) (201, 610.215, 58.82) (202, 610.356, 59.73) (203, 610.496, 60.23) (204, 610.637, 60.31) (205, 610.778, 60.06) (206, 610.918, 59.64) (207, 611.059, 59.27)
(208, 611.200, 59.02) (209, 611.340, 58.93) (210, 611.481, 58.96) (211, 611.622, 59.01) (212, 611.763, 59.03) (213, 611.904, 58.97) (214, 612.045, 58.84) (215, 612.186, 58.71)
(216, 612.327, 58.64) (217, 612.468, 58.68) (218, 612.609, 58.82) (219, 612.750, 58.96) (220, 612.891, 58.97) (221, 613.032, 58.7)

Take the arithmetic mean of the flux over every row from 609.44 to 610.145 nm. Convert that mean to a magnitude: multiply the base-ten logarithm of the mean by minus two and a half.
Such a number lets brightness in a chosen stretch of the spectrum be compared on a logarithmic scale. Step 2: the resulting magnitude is -4.36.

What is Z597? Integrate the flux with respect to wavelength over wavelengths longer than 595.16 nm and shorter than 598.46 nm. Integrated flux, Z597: 191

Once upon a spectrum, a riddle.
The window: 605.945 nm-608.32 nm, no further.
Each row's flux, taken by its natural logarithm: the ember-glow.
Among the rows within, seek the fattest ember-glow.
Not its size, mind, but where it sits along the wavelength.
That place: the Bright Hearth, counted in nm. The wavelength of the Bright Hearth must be 607.412 nm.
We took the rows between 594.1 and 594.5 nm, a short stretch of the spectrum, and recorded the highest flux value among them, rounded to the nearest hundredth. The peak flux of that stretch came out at 59.00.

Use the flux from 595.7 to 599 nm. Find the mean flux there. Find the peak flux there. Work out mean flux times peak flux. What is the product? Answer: 3394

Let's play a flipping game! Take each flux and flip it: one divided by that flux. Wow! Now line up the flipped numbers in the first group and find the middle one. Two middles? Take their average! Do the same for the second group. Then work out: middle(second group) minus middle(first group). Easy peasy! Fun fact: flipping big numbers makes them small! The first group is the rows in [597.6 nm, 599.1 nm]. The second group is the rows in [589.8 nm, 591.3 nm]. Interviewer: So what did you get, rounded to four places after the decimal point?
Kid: 0.0002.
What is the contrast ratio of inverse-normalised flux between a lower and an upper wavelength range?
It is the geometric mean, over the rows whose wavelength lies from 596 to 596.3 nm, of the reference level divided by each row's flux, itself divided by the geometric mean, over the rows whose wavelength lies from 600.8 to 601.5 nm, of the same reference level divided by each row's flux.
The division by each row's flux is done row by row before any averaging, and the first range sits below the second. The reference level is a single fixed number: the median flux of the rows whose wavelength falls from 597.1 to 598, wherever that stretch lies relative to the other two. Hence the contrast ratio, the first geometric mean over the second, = 0.96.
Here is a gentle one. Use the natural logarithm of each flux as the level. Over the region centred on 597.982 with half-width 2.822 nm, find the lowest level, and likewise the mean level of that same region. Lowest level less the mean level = -0.031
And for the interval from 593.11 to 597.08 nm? -0.029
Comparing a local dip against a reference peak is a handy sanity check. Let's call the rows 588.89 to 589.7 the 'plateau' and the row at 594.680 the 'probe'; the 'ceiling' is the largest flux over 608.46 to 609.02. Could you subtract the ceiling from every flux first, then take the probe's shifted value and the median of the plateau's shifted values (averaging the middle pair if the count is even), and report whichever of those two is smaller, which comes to -11.4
